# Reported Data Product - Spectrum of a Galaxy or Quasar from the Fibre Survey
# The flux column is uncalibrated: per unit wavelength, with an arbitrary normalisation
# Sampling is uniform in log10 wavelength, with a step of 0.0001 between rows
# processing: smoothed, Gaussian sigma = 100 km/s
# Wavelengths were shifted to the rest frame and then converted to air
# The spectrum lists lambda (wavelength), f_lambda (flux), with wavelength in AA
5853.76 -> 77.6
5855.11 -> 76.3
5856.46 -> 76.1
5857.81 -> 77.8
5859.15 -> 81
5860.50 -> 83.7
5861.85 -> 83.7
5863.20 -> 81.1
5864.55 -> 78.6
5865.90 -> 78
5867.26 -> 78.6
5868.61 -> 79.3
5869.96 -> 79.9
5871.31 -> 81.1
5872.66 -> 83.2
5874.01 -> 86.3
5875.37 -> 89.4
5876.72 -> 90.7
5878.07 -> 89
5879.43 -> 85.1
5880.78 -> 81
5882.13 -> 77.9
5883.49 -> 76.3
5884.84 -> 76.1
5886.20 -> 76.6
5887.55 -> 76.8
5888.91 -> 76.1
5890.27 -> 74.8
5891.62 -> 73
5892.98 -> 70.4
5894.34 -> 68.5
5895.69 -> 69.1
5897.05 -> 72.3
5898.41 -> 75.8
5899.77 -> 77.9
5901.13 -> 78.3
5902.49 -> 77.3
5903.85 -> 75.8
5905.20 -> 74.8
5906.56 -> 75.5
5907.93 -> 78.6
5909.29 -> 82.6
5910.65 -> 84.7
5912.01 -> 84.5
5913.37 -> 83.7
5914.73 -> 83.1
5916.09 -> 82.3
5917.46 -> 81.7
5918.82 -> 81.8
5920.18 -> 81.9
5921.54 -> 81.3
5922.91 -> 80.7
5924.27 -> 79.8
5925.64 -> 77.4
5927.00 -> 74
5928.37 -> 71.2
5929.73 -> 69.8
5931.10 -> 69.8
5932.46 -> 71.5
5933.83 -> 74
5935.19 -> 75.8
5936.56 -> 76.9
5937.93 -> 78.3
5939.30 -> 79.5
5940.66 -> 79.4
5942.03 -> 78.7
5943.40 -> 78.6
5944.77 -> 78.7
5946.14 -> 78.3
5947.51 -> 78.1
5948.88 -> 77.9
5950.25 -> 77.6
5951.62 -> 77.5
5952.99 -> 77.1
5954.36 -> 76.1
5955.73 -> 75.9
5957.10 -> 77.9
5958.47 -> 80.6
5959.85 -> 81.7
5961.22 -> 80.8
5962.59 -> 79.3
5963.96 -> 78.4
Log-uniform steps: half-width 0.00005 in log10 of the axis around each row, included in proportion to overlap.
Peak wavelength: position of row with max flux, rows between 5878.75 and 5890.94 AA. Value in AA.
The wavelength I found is 5879.43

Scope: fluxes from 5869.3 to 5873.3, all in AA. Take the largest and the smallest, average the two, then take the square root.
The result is 9.03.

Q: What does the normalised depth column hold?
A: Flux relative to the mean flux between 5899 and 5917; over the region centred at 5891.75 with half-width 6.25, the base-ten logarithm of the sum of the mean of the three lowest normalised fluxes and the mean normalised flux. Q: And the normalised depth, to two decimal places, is 0.25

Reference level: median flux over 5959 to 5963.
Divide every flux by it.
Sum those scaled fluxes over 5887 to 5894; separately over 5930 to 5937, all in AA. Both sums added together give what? 9.15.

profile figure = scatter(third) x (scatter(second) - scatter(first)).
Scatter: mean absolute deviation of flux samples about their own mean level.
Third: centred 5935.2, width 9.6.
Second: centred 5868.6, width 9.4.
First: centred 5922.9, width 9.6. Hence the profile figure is -2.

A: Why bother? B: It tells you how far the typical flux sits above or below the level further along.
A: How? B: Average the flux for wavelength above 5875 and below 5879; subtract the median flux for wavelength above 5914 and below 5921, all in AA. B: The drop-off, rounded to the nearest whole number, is 8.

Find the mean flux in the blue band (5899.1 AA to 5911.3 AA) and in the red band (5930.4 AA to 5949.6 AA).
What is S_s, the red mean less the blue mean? -1.6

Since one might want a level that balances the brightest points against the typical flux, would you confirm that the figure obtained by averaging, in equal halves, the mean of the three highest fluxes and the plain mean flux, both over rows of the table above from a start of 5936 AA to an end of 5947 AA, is 79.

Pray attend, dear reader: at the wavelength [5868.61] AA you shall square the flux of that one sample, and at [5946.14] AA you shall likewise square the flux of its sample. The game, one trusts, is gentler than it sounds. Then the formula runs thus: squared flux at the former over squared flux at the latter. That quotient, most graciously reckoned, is 1.03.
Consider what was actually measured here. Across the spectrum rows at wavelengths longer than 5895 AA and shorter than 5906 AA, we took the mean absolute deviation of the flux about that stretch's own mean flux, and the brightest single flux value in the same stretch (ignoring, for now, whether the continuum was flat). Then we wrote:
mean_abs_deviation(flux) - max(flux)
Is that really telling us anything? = -76.0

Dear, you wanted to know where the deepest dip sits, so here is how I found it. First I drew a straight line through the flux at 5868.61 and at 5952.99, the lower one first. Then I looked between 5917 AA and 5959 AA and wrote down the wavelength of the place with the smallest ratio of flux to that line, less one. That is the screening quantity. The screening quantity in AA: 5929.73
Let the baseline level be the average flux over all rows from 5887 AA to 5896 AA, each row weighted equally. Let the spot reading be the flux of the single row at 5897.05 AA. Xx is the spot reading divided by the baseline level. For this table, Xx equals 0.99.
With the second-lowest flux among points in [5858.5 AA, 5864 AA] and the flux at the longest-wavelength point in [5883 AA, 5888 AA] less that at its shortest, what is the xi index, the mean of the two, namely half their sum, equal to 41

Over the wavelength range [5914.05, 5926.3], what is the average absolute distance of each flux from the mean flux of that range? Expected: 1.2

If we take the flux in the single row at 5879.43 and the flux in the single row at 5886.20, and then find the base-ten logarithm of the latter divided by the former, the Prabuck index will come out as -0.046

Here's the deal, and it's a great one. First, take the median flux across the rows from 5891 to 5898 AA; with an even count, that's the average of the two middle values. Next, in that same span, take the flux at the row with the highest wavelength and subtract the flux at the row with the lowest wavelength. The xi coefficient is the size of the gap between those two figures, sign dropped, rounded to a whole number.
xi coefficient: 71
